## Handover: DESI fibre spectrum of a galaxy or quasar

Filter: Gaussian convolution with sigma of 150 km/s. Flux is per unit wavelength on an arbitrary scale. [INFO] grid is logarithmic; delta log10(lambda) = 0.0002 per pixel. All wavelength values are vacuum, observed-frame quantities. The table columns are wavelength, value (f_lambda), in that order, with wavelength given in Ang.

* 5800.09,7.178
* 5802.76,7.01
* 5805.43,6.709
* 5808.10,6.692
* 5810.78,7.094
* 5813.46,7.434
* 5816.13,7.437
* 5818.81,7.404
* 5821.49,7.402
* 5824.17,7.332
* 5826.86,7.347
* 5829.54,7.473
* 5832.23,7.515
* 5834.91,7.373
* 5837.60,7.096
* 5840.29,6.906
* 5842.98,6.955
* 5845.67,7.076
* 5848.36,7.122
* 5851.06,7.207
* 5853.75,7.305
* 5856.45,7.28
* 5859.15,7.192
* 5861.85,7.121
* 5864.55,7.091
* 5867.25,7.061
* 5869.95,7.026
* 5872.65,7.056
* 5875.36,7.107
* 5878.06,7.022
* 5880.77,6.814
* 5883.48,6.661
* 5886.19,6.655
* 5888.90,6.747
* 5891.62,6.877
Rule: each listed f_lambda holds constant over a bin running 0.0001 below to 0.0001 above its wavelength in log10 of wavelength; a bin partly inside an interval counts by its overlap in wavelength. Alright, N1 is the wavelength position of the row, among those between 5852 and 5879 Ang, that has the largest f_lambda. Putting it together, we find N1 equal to 5853.75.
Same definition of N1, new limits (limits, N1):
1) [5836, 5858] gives 5853.75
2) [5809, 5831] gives 5829.54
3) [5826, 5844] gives 5832.23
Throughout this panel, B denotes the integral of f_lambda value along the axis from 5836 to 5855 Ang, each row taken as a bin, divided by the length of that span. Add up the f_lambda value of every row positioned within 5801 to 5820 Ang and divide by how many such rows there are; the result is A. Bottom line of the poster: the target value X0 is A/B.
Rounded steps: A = 7.11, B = 7.10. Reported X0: 1.00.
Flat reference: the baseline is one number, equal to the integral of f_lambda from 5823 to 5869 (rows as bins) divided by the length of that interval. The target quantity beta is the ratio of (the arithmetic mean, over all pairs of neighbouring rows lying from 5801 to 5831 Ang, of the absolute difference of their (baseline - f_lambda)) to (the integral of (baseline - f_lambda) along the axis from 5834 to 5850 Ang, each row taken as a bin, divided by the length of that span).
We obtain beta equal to 1.1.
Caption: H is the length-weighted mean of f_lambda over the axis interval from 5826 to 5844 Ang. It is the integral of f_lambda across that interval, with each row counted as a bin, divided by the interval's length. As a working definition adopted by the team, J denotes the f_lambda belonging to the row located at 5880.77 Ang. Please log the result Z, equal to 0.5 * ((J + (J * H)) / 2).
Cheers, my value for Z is 14.0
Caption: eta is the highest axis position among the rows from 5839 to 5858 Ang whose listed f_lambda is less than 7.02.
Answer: 5842.98 Ang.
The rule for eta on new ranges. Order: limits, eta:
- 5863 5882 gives 5880.77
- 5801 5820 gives 5808.10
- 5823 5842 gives 5840.29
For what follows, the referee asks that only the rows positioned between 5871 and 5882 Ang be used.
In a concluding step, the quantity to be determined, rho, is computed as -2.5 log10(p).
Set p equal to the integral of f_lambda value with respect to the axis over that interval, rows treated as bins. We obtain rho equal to -4.72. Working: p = 77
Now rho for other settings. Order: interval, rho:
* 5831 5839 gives -4.42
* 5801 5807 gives -4.04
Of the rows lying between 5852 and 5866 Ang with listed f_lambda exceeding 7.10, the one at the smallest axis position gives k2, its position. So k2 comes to 5853.75 Ang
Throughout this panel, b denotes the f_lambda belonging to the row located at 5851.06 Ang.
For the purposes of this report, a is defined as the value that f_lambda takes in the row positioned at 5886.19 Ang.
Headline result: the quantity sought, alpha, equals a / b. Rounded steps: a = 6.655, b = 7.207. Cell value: 0.92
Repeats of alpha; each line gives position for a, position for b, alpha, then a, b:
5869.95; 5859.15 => 0.98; 7.026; 7.192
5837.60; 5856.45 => 0.97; 7.096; 7.28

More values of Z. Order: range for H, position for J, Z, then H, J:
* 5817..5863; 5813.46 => 15.3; 7.24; 7.434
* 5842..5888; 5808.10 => 13.5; 7.04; 6.692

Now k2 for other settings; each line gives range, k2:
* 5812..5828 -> 5813.46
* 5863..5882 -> 5875.36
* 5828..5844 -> 5829.54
